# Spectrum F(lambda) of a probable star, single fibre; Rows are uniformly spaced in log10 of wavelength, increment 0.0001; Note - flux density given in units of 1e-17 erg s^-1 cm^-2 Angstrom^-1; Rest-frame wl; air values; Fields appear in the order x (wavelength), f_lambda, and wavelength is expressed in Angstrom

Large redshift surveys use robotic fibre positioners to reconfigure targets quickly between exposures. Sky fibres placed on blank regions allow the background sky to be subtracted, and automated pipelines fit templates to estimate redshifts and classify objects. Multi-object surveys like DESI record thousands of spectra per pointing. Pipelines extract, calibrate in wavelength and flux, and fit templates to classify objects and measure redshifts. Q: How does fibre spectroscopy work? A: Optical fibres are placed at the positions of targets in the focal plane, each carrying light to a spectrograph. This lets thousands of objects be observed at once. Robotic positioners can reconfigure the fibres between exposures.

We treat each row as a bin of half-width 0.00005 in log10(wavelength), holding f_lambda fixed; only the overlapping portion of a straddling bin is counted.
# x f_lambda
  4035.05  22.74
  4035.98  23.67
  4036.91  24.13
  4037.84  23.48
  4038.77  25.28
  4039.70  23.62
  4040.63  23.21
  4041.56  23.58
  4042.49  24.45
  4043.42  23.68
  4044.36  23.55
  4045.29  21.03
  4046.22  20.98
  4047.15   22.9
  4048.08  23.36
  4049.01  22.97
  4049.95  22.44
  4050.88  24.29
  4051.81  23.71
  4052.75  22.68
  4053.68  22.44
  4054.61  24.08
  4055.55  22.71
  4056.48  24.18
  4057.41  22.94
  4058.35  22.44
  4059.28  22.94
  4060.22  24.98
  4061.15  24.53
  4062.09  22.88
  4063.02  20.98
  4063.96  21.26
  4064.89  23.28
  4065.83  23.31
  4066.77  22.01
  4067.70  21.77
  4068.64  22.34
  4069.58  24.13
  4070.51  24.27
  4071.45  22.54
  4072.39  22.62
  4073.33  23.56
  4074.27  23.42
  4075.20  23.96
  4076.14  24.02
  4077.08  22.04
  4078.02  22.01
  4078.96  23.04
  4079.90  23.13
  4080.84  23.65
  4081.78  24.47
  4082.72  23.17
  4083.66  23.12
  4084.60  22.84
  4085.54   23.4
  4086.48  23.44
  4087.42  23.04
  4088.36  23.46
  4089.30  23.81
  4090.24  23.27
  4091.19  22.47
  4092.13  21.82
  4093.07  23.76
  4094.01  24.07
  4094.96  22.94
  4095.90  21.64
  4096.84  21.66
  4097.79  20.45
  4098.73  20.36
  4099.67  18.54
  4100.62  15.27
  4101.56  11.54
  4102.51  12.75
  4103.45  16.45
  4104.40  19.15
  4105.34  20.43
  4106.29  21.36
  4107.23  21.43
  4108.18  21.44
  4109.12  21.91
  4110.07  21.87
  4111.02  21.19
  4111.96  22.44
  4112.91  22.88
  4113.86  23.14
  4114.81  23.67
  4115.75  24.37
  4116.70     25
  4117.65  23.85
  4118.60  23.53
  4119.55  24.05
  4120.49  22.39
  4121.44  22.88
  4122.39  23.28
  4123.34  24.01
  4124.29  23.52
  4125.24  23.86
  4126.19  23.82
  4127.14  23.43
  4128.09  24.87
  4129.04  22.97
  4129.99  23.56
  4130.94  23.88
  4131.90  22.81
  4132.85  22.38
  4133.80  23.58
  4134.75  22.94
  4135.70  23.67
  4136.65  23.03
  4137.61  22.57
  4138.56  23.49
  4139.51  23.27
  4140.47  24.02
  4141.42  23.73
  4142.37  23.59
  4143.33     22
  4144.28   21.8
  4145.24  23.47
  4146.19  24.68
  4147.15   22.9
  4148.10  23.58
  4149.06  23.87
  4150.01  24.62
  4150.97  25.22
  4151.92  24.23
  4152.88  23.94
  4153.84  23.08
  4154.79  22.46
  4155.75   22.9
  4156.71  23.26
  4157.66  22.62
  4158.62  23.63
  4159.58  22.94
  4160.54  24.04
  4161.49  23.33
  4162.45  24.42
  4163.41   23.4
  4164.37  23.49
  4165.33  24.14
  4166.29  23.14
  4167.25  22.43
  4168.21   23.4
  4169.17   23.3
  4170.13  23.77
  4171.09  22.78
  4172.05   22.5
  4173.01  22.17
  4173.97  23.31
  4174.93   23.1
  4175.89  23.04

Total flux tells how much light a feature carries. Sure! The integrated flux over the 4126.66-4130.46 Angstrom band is 90.1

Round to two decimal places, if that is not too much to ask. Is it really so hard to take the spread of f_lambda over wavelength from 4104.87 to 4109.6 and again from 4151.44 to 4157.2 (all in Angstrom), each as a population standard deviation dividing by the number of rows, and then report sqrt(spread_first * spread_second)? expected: 0.54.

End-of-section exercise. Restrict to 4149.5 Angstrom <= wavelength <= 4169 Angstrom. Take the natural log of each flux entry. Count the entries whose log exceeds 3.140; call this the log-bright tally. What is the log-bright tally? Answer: 14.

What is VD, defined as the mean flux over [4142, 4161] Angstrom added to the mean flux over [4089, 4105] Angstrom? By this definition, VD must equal 43.4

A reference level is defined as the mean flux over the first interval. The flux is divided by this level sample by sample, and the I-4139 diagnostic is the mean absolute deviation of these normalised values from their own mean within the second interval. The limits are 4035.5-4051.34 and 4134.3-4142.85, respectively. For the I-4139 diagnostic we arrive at 0.016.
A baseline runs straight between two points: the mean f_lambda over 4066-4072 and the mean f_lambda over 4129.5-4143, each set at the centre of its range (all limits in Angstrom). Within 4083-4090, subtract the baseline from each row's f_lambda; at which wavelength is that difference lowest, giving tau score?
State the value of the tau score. 4084.60 Angstrom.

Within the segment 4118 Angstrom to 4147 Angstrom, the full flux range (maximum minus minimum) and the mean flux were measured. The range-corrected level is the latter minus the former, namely 20.3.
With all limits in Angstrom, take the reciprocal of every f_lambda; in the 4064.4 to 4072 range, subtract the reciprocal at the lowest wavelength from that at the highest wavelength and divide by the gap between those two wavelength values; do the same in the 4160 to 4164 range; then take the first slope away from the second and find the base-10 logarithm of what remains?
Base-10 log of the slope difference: -3.74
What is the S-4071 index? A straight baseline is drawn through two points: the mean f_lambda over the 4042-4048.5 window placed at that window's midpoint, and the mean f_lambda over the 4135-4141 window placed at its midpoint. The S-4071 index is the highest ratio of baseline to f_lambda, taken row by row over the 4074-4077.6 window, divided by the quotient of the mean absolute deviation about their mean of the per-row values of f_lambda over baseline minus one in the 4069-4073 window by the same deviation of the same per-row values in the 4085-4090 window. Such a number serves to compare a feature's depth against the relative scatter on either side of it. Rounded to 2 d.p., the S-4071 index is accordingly 0.21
